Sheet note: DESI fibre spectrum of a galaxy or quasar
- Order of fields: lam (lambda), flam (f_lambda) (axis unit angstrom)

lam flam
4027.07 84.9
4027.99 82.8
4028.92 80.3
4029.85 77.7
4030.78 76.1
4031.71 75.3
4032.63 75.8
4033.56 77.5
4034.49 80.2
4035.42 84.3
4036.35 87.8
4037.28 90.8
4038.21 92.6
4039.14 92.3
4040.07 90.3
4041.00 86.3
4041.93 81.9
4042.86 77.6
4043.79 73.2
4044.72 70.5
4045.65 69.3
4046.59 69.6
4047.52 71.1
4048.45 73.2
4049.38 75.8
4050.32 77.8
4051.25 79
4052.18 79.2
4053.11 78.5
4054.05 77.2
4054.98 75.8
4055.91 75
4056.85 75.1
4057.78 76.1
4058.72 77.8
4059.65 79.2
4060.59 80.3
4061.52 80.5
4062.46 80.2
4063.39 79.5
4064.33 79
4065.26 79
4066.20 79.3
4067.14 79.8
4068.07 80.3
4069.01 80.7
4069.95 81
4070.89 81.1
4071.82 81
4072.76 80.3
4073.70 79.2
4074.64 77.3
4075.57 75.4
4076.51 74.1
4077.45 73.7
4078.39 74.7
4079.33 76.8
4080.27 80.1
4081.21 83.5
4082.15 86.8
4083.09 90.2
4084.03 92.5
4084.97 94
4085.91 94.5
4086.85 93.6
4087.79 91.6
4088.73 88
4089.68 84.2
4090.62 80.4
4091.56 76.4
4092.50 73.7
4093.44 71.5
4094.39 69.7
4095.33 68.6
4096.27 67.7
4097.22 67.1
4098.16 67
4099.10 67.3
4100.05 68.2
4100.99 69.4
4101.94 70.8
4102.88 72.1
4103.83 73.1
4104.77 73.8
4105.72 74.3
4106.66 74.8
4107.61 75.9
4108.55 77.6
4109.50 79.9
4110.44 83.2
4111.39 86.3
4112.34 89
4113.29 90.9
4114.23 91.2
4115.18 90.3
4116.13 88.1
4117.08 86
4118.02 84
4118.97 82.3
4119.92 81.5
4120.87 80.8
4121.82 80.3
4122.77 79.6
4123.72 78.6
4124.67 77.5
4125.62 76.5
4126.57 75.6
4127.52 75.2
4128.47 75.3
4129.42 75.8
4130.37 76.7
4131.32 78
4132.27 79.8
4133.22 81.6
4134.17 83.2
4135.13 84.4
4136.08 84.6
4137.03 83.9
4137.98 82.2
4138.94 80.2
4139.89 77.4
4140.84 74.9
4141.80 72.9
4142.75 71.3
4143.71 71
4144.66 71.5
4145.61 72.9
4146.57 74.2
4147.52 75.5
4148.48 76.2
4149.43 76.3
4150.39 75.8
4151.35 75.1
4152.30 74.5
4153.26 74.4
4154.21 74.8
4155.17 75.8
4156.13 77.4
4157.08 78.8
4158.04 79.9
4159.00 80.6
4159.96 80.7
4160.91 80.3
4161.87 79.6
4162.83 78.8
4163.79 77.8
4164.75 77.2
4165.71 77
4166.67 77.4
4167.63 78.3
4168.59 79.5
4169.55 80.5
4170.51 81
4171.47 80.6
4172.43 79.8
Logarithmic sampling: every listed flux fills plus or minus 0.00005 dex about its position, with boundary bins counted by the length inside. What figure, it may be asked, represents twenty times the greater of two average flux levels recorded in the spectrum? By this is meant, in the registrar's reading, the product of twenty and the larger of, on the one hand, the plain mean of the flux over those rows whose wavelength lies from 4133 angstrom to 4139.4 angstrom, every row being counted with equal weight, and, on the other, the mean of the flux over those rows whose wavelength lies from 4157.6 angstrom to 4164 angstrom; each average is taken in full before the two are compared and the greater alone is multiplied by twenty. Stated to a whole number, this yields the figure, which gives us 1657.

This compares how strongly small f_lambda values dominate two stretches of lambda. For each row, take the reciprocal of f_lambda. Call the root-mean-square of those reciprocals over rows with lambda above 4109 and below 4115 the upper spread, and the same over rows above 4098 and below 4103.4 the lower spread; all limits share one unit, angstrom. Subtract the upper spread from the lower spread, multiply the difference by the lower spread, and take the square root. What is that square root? 0.0065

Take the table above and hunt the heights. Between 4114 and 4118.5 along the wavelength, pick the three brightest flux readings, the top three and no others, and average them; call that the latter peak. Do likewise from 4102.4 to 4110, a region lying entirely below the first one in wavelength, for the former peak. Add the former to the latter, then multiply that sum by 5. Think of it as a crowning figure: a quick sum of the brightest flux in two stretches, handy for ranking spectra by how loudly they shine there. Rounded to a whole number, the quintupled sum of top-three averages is 838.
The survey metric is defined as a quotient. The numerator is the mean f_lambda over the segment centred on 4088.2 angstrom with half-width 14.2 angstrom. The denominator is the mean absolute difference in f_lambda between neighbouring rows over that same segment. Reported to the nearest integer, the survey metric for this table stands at 41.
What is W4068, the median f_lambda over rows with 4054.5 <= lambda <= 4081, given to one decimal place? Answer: 79.2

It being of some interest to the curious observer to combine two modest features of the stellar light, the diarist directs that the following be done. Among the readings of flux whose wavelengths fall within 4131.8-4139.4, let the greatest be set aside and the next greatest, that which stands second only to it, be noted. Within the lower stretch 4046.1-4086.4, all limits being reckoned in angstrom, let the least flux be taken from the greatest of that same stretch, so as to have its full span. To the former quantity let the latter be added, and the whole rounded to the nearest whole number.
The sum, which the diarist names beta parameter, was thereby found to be 109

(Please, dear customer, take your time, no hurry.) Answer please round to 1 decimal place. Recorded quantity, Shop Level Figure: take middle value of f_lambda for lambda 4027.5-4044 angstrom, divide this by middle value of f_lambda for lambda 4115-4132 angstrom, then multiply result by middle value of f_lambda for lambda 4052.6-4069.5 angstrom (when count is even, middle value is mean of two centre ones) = 81.1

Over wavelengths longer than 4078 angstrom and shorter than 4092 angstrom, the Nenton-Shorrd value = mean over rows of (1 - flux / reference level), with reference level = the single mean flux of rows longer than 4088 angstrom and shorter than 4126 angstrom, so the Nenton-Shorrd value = -0.10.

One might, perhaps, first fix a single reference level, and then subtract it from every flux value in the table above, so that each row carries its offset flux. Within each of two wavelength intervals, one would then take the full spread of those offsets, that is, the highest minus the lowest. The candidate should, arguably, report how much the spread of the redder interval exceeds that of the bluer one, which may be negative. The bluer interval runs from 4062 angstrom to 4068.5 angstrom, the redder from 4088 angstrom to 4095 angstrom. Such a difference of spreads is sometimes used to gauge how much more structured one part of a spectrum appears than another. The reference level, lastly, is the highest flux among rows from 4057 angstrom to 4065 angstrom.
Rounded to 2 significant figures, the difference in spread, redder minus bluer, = 17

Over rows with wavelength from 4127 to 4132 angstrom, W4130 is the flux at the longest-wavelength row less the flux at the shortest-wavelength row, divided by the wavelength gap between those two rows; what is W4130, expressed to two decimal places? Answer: 0.74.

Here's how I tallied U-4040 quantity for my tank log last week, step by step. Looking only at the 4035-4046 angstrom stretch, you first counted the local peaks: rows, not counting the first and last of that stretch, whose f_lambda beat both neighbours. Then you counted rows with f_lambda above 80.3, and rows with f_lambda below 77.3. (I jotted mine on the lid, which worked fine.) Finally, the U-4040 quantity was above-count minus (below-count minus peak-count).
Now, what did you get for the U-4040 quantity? 6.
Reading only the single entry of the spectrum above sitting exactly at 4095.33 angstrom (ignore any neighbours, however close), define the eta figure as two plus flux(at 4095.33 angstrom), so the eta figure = 70.6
